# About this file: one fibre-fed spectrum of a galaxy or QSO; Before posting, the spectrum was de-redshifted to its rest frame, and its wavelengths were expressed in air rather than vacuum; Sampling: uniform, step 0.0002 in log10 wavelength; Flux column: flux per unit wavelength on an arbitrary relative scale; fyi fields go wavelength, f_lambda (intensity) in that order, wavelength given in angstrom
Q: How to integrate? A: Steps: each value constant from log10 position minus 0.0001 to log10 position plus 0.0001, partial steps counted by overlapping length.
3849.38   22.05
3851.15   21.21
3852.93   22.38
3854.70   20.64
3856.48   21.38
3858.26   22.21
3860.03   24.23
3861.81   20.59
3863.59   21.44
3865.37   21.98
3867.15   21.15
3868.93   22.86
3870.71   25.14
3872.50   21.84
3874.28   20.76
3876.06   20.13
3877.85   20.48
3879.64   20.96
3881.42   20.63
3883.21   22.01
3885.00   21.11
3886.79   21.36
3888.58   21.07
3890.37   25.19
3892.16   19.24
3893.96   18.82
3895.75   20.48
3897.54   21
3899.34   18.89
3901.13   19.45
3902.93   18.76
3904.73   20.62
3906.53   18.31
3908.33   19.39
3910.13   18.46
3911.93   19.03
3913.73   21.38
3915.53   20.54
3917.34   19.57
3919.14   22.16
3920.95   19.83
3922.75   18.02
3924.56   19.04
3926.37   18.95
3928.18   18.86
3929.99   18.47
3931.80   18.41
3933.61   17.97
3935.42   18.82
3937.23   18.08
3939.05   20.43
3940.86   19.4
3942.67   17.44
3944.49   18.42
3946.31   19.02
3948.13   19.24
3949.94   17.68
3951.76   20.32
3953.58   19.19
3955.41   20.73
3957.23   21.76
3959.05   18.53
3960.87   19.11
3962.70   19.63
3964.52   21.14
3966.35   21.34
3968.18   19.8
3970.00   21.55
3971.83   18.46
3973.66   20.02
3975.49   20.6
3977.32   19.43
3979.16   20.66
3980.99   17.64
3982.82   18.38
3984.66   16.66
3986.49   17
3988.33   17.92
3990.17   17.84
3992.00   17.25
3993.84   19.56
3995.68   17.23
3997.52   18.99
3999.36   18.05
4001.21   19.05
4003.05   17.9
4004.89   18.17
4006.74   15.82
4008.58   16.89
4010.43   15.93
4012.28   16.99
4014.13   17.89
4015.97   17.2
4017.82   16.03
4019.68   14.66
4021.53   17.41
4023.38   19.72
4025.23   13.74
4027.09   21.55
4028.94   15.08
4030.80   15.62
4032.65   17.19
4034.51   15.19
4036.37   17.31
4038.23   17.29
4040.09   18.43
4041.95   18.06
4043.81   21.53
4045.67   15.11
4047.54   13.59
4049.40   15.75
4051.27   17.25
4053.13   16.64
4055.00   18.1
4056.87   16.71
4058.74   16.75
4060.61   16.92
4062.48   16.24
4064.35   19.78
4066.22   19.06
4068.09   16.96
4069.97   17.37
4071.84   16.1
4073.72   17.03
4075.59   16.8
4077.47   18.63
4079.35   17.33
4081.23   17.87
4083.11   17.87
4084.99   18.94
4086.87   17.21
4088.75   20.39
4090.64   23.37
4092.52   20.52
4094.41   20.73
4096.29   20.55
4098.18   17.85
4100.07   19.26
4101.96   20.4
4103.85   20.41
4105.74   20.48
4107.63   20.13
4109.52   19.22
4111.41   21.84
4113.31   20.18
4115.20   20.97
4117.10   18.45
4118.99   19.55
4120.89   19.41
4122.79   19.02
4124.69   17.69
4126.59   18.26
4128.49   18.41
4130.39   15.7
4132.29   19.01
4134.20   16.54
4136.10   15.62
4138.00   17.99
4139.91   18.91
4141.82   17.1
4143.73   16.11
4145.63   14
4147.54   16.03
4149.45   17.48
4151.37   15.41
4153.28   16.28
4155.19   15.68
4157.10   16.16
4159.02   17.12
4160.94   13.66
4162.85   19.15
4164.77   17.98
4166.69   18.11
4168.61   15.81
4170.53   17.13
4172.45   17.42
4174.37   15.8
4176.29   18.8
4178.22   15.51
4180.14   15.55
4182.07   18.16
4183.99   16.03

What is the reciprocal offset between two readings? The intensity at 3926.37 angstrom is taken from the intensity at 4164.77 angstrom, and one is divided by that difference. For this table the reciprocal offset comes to -1.0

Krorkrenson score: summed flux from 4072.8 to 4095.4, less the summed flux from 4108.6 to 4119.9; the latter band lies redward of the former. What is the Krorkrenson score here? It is 106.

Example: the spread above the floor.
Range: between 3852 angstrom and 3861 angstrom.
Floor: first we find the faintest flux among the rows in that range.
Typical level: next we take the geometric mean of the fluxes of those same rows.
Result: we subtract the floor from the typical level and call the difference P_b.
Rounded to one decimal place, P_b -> 1.5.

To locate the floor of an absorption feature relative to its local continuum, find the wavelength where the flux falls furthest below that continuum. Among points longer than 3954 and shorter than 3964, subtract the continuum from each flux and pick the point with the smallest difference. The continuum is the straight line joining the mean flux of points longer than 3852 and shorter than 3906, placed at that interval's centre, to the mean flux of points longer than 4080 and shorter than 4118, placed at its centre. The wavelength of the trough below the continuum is 3959.05 angstrom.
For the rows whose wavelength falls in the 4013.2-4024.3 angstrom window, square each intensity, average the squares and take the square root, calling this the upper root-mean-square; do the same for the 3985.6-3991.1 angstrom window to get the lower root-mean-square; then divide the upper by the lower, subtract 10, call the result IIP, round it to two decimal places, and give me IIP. -9.02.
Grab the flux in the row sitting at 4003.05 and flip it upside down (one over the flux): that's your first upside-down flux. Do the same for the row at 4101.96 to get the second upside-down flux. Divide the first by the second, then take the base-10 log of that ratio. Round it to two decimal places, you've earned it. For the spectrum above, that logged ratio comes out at 0.06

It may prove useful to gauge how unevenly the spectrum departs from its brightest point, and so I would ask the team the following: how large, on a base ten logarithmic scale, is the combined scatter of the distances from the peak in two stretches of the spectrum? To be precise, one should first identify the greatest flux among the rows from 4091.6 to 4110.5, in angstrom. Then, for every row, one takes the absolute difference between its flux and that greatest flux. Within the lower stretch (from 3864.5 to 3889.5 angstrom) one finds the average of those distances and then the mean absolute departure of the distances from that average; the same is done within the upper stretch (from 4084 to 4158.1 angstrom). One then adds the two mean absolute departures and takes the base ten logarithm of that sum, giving 0.366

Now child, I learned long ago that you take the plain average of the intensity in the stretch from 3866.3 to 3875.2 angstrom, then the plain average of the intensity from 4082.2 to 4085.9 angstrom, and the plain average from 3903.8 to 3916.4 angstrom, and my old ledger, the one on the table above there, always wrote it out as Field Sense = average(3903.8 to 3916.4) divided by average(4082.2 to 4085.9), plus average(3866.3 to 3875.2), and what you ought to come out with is 23.4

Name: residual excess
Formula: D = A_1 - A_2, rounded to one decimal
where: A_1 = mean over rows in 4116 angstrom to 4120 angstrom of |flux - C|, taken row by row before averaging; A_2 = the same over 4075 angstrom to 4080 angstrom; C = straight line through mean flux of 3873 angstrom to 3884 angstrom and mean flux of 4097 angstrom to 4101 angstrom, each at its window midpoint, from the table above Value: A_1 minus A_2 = -0.6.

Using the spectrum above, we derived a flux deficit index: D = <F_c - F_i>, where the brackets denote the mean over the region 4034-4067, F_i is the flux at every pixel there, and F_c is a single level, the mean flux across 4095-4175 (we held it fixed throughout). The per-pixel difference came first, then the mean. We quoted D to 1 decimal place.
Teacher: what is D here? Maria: 0.7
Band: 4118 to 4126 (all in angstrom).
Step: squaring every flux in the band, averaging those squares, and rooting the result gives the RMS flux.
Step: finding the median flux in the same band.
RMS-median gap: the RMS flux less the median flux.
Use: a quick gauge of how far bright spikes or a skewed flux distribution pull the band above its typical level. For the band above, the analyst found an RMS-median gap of -0.3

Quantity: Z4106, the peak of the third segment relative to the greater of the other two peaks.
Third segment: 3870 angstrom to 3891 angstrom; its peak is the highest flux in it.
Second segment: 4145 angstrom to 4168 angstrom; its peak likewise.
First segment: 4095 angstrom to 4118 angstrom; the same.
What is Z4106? 1.15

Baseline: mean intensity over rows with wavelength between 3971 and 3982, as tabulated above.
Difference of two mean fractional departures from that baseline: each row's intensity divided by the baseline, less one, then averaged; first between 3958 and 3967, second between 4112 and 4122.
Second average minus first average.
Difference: -0.01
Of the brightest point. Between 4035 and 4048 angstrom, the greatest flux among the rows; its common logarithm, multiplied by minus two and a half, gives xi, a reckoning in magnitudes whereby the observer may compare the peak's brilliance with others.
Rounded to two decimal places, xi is -3.33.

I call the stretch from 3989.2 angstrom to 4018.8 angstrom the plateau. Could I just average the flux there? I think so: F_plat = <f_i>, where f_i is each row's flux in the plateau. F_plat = 17.5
